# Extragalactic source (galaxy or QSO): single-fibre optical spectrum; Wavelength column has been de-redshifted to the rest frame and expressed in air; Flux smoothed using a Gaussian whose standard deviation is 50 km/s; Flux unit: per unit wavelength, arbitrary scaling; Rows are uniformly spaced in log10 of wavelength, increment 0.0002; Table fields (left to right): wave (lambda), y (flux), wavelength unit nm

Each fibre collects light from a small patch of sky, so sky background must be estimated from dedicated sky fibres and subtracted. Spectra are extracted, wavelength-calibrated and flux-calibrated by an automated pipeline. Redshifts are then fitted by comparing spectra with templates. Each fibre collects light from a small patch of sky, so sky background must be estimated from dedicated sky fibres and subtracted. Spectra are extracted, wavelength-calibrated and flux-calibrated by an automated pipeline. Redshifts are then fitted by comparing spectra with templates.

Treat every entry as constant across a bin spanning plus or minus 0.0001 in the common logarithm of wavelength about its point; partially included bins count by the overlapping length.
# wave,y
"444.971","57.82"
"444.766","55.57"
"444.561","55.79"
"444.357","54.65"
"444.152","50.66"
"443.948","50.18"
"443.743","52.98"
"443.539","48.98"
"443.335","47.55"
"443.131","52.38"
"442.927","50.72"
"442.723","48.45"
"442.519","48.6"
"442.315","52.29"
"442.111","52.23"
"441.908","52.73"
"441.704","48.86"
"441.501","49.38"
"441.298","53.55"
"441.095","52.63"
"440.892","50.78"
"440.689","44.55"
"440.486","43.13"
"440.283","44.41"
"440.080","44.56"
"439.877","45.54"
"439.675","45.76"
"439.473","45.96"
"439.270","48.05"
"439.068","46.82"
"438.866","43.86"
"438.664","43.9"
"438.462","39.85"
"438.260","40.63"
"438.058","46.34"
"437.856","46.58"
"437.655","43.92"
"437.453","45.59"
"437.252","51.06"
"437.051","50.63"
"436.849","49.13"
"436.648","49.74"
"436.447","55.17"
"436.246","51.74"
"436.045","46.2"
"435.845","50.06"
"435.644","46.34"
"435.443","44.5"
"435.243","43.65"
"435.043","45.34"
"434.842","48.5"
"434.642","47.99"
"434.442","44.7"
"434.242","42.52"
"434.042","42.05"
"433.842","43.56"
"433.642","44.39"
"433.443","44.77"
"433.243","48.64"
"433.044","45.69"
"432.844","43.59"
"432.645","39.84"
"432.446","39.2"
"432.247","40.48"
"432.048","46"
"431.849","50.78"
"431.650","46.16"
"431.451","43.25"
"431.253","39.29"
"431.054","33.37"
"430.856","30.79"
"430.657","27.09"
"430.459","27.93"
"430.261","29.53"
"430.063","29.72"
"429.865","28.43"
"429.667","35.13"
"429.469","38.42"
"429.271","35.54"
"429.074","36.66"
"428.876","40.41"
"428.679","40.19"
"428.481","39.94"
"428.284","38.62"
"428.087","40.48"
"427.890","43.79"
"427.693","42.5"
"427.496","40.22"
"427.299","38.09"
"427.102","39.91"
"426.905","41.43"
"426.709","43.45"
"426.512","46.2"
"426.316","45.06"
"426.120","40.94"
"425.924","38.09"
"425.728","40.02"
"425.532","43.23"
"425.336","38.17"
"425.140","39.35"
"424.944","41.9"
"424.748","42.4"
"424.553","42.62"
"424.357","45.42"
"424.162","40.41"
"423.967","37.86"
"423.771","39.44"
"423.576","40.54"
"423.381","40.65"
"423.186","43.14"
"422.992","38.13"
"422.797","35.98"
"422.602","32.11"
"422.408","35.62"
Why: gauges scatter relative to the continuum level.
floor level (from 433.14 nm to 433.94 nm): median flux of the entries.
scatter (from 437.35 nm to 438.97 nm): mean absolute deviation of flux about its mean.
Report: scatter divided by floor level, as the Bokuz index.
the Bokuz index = 0.040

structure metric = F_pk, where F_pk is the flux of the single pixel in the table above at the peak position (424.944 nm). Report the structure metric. 41.9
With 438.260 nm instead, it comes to 40.63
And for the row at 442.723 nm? 48.45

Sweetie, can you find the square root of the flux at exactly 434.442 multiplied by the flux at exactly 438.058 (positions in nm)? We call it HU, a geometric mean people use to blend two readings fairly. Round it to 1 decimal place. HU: 45.5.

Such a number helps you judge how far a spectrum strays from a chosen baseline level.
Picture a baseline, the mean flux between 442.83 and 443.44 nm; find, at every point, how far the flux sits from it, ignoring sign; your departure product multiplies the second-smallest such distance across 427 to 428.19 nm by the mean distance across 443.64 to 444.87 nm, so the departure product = 24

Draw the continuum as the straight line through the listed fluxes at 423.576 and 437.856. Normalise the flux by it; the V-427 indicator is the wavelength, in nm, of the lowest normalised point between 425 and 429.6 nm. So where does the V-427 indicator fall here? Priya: 429.271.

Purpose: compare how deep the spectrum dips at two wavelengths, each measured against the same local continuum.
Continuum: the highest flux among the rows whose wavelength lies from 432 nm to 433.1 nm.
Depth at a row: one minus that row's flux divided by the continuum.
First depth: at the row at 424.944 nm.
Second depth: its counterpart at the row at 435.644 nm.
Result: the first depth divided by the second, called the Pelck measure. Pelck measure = -12.1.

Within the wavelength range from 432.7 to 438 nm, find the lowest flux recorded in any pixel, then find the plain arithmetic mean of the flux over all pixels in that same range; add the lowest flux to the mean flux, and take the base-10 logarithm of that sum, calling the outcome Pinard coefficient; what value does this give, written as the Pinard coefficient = 1.95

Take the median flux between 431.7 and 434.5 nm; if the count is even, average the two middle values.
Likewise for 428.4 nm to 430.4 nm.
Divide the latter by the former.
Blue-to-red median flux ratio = 0.821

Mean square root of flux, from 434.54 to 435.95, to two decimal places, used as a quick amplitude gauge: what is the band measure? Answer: 6.83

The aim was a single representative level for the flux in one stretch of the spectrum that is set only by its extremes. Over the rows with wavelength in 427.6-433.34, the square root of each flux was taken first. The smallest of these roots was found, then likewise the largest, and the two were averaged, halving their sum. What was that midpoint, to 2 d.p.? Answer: 6.17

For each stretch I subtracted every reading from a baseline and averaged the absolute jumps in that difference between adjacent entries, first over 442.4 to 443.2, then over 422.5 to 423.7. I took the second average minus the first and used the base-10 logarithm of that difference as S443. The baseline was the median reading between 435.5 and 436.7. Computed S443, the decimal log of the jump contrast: 0.14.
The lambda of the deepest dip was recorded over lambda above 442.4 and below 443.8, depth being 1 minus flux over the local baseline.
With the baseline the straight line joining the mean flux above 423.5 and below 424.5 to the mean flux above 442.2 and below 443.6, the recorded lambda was 443.335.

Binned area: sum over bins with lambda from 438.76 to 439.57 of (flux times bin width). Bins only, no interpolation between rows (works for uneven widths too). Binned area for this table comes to 37.4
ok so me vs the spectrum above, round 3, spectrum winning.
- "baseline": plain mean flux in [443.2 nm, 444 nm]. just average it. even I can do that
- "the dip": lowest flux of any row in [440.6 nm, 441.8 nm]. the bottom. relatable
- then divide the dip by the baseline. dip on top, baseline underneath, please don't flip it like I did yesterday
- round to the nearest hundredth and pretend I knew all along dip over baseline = 0.89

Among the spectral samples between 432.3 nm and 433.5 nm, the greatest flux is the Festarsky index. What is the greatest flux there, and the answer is 48.64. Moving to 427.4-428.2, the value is 43.79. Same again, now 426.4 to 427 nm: 46.2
